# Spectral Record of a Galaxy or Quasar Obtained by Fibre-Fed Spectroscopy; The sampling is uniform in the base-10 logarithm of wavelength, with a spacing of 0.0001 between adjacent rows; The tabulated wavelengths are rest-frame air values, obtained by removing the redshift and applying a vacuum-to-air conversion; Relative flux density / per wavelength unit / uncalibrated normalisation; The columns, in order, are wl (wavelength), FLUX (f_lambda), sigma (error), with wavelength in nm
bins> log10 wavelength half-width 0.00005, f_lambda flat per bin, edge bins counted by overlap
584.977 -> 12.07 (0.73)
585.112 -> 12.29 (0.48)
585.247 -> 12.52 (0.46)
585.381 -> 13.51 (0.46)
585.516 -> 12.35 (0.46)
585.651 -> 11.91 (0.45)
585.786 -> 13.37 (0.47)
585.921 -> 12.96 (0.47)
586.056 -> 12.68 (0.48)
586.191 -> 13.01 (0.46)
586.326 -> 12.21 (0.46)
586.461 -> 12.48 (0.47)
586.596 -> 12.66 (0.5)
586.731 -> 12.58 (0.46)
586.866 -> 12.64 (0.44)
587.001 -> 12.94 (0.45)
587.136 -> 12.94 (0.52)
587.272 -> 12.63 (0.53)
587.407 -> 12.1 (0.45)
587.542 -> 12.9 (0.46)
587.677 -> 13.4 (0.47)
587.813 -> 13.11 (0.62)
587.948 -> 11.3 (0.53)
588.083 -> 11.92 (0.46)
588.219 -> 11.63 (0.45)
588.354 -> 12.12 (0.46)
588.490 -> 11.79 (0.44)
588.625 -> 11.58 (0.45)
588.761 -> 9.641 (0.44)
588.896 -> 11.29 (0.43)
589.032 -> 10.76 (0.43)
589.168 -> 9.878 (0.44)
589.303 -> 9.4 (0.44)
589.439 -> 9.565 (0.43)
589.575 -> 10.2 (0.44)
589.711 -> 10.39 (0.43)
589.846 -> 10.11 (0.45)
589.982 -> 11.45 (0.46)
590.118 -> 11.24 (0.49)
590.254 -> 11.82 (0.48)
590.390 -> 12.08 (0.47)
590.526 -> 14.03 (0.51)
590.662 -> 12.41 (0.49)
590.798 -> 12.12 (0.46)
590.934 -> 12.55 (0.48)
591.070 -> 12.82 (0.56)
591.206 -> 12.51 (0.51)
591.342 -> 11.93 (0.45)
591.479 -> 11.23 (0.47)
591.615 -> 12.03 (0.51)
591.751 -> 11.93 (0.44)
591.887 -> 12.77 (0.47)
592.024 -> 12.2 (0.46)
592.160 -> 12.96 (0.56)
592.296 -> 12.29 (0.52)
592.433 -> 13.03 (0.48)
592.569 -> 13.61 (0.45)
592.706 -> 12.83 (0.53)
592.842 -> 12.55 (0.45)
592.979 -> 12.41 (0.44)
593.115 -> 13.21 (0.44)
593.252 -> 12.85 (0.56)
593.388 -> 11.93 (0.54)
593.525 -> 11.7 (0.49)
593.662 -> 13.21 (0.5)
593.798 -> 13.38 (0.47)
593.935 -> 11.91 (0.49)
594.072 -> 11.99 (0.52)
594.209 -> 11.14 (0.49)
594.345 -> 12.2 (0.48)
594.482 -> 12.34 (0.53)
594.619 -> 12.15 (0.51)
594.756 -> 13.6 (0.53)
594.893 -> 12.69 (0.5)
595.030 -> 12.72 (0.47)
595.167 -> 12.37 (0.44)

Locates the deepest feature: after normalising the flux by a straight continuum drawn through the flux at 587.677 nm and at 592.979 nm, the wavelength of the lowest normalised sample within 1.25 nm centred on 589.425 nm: 589.303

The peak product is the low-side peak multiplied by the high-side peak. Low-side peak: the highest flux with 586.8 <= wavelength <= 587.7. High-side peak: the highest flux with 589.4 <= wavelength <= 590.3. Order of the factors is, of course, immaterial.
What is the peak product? 158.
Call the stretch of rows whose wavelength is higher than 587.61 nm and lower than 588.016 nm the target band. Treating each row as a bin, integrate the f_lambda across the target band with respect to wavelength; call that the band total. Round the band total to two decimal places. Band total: 5.12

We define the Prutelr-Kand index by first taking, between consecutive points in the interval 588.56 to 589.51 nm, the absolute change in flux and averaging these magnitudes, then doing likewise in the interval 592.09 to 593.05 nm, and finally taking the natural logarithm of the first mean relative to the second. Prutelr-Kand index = 0.6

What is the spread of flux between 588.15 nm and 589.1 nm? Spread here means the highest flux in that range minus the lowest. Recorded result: 2.5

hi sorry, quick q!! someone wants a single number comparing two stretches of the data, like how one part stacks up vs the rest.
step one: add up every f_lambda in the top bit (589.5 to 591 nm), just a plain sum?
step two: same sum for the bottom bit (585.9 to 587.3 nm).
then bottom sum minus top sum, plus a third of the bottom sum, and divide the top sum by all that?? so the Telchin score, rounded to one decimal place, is 2.2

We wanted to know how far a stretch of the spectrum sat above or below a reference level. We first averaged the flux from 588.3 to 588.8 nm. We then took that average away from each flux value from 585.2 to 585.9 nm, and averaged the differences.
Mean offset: 1.4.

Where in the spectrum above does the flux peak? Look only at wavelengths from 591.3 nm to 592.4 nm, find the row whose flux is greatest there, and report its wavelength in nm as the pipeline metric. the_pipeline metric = 592.160 nm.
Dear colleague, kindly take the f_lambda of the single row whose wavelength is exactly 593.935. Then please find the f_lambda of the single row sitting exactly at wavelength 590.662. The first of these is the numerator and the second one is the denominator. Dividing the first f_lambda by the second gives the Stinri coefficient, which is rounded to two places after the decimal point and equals 0.96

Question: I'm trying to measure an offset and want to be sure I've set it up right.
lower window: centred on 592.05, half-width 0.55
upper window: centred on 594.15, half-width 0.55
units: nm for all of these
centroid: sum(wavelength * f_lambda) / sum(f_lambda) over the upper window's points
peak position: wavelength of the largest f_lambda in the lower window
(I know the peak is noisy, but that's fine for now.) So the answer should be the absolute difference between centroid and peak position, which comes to 1.56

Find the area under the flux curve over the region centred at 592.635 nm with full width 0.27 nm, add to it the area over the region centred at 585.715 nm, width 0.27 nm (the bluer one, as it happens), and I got 7.0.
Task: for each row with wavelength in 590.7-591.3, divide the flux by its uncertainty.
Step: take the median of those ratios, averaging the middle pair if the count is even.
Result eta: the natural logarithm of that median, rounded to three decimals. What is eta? 3.232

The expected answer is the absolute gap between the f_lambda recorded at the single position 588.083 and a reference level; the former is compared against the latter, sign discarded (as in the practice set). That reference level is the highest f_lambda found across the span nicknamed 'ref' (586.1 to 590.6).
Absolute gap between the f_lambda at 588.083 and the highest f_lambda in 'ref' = 2.1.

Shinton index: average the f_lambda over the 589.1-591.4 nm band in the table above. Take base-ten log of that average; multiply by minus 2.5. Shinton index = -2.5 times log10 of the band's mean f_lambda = -2.65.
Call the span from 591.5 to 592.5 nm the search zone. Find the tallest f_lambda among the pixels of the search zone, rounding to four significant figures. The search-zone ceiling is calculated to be 13.03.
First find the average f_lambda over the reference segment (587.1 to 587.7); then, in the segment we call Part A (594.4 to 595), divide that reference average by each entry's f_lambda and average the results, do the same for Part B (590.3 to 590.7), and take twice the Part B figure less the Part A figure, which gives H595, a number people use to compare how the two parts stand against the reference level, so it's 0.99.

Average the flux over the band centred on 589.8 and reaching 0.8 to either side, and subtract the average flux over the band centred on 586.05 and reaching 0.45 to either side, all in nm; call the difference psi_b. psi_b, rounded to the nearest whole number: -2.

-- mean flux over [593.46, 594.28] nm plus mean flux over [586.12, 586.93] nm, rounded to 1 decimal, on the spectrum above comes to 24.8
